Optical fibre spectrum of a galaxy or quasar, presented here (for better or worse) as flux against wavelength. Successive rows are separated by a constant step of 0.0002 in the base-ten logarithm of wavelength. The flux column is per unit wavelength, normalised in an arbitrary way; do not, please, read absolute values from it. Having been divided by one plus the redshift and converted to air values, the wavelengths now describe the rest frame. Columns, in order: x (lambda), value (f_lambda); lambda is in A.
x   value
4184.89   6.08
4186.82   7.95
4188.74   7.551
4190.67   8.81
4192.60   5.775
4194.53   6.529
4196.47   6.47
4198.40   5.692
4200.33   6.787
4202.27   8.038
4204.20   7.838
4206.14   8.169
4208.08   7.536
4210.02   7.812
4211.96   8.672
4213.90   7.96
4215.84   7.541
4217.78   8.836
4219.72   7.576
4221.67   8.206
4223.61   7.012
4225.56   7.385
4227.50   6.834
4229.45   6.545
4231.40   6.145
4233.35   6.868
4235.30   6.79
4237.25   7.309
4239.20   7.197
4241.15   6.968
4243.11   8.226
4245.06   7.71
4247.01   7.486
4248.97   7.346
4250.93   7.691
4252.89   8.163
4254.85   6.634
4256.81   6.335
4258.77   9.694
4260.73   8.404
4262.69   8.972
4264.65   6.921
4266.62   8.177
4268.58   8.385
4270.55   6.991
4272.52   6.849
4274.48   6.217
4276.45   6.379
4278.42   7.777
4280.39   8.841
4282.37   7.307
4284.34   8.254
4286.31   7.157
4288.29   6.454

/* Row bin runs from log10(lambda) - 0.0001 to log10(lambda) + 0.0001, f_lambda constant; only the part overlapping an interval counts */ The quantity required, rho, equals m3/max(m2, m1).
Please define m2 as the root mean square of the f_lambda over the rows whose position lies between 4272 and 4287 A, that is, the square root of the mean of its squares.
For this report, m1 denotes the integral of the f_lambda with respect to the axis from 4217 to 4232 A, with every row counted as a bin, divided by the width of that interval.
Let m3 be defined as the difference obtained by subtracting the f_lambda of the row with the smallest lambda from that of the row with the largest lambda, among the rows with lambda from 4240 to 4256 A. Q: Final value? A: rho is -0.05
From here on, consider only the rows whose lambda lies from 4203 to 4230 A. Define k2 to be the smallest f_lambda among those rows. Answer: 6.545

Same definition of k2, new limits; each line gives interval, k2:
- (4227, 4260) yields 6.145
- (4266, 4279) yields 6.217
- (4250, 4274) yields 6.335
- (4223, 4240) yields 6.145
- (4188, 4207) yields 5.692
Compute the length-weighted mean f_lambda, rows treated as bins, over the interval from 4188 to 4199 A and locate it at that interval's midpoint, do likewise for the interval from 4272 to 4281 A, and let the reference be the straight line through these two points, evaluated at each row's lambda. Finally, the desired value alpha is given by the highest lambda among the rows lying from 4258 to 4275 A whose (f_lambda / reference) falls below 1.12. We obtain 4274.48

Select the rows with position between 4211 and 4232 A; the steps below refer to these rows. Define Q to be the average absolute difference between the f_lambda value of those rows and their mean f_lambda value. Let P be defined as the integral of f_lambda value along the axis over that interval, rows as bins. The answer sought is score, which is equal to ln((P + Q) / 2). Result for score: 4.38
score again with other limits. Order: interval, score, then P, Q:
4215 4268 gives 5.30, 399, 0.666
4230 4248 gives 4.17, 129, 0.441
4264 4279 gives 4.00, 108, 0.676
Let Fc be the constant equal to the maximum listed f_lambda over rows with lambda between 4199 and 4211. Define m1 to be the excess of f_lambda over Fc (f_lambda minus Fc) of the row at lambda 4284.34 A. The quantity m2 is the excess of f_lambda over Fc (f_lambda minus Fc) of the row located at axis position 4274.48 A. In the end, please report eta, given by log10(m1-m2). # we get 0.31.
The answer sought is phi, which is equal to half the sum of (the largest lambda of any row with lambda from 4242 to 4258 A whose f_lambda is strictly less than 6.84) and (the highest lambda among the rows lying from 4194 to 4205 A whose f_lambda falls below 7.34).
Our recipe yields 4228.6 A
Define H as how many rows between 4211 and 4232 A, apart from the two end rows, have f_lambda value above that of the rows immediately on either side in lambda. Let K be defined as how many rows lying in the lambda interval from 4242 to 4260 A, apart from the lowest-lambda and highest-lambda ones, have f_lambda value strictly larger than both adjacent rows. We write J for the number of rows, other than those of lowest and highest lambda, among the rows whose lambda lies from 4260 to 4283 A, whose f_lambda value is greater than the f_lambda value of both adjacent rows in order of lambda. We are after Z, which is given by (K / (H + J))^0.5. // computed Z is 0.41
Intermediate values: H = 3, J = 3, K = 1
